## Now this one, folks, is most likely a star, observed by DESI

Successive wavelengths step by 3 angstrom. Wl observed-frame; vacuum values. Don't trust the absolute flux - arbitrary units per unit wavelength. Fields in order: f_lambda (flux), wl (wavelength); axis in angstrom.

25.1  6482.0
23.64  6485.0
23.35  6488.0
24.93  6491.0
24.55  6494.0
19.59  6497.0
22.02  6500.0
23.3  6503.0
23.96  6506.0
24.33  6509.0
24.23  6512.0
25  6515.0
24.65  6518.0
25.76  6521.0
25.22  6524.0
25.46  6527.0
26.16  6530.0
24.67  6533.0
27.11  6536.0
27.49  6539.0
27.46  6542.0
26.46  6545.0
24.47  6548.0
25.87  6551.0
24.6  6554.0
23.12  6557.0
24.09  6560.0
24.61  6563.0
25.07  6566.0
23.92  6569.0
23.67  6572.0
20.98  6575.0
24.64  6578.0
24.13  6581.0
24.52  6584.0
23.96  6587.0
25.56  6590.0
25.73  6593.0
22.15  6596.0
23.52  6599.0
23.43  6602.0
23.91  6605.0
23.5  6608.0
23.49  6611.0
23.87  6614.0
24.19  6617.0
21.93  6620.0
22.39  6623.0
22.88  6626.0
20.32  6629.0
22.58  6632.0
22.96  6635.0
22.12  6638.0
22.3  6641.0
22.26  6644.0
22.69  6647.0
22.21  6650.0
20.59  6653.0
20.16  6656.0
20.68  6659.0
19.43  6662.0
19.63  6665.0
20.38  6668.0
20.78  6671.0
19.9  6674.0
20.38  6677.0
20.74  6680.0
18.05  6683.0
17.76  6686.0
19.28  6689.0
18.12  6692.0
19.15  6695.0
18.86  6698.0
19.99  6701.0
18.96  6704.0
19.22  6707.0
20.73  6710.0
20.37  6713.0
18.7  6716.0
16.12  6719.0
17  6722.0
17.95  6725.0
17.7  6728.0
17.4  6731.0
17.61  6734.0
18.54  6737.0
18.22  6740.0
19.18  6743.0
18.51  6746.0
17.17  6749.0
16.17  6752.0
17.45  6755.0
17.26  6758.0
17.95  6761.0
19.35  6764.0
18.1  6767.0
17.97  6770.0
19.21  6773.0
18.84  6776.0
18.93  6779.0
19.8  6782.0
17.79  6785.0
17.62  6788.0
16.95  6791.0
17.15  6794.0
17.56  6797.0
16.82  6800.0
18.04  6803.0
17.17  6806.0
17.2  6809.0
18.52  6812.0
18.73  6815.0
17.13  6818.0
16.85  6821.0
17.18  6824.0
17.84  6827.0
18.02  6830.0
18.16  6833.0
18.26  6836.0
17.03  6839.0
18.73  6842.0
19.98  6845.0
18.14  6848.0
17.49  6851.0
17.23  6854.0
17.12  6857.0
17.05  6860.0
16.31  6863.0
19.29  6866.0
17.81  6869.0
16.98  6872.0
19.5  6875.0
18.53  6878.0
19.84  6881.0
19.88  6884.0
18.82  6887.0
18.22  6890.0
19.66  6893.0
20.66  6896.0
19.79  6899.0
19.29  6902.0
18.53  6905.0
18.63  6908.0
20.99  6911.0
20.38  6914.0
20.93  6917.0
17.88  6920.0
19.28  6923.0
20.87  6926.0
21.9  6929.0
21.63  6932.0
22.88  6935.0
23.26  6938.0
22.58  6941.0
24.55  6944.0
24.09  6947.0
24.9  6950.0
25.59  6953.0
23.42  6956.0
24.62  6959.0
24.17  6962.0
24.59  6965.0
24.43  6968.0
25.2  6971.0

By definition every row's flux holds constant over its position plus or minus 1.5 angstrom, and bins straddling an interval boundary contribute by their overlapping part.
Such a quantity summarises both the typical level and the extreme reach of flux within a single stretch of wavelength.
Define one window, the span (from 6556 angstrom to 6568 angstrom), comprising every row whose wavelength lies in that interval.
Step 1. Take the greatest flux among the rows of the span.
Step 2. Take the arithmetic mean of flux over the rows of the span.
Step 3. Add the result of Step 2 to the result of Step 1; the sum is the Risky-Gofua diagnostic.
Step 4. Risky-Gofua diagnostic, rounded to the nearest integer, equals 49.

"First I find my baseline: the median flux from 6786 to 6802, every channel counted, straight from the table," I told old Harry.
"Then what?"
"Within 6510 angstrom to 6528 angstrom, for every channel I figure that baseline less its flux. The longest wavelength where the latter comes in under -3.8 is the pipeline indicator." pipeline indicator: 6527.0 angstrom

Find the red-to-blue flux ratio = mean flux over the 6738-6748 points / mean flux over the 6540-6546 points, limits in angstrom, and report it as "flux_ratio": 0.69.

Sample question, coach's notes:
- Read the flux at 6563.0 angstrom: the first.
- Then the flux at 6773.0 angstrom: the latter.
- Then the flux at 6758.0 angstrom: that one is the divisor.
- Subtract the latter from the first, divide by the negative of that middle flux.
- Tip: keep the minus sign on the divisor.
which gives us -0.31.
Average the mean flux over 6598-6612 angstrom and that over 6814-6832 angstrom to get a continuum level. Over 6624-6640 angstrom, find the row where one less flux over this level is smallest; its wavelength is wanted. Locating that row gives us 6635.0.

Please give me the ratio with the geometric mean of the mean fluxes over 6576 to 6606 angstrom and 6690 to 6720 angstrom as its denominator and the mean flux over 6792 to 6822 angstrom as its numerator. 0.82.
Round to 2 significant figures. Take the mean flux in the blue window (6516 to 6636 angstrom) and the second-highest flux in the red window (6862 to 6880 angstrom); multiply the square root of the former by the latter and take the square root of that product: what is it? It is 9.7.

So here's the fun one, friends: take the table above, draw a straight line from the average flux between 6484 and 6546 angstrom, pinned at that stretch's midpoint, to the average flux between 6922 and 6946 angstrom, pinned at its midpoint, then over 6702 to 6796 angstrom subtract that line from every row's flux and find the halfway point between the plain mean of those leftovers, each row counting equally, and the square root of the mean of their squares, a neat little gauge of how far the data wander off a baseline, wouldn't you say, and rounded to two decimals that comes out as 0.06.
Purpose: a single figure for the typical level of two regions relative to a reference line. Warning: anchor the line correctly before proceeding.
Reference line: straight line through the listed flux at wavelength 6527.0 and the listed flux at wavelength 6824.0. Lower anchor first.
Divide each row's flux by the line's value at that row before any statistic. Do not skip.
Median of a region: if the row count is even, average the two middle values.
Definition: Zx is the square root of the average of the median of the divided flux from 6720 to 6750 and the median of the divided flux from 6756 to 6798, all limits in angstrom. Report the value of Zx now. 0.967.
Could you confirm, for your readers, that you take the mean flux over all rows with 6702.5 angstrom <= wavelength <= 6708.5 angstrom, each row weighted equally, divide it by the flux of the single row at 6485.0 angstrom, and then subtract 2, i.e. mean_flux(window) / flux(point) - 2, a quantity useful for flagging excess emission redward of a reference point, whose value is -1.19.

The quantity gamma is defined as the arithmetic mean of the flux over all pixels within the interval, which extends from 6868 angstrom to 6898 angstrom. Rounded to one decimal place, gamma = 19.0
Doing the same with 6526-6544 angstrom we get 26.4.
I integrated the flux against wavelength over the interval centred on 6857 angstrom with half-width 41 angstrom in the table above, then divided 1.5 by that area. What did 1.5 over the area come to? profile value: 0.0010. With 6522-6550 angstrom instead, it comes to 0.0021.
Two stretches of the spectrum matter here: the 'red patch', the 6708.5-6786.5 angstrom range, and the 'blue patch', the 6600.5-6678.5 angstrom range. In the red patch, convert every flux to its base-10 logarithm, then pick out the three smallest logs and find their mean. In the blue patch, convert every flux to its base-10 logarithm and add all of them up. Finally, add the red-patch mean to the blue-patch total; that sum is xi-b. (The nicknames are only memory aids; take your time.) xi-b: 36.0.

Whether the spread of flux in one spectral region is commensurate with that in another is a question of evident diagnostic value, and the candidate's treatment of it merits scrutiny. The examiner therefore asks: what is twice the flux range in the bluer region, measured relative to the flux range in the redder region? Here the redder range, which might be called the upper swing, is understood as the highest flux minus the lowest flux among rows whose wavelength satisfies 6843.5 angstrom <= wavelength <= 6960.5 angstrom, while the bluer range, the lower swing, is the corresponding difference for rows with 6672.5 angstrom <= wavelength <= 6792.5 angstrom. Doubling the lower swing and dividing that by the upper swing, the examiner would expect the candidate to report 1.0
